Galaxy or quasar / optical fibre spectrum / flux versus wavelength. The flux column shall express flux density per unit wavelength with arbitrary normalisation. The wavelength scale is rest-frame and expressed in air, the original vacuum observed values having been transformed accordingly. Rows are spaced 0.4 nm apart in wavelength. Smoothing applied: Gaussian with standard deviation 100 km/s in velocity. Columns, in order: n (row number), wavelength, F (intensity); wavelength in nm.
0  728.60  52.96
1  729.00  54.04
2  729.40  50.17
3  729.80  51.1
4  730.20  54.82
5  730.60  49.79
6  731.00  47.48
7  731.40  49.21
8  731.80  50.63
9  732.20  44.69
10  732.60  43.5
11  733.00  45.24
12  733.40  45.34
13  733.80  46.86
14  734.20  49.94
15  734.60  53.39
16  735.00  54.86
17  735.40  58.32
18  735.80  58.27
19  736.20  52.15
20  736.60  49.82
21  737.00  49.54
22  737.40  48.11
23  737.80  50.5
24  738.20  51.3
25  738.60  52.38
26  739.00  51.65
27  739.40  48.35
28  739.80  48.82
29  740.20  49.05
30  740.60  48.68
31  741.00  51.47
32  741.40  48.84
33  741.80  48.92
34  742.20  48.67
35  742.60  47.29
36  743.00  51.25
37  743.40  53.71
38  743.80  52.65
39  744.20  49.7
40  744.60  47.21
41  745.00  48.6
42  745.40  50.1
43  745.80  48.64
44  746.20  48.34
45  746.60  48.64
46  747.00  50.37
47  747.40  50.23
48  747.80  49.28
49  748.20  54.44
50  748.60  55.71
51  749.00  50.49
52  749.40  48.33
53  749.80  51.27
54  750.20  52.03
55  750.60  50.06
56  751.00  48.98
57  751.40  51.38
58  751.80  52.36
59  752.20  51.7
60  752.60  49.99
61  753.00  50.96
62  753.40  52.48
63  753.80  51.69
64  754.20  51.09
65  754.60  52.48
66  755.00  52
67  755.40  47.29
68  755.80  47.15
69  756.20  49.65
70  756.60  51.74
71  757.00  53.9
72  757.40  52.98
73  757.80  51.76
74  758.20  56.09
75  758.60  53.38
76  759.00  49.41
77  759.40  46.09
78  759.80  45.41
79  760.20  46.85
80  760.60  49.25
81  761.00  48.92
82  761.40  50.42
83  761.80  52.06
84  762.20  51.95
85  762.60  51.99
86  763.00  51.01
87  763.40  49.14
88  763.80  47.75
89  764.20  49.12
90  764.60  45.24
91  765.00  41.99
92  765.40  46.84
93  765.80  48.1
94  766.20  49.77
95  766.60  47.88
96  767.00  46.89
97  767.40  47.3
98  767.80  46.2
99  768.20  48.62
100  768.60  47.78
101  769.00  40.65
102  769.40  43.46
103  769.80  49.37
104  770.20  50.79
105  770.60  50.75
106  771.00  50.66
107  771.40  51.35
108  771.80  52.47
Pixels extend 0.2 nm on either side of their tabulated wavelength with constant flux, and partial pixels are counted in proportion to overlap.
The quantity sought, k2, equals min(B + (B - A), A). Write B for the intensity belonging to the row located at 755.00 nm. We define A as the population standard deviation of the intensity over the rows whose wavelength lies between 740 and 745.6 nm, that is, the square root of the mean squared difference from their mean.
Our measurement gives 1.84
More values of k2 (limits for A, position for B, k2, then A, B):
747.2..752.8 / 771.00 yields 1.97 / 1.97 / 50.66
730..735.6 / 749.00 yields 4.29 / 4.29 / 50.49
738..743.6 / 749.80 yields 1.81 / 1.81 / 51.27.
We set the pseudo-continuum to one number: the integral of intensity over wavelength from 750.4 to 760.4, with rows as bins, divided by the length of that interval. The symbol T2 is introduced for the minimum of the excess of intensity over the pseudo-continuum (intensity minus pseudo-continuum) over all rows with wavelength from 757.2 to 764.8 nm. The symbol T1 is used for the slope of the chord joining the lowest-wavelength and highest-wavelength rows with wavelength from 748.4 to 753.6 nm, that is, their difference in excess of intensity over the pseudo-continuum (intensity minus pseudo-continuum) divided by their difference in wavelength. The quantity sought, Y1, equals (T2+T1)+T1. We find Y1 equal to -6.8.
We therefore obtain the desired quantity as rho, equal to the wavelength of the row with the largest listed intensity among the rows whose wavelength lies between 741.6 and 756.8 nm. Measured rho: 748.60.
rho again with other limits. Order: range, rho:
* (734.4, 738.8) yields 735.40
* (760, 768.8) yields 761.80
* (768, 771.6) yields 771.40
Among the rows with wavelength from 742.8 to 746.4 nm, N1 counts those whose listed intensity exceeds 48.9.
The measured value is 5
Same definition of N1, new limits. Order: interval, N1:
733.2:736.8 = 7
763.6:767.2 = 2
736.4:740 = 6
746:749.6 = 6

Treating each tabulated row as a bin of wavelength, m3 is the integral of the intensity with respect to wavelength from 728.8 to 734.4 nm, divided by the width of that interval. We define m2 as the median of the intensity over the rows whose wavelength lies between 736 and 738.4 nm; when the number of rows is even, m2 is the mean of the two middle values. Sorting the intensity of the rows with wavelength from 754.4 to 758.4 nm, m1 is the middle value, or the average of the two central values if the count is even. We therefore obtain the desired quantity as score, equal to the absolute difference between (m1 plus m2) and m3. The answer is 53.3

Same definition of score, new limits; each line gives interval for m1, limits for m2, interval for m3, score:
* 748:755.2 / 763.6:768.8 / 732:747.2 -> 49.4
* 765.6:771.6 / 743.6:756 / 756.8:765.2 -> 48.7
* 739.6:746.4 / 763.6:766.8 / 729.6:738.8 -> 46.3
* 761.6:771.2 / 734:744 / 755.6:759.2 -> 47.1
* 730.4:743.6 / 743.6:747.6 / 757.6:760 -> 48.4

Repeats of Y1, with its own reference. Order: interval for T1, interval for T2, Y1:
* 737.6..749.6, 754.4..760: -5.6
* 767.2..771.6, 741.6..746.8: -1.4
